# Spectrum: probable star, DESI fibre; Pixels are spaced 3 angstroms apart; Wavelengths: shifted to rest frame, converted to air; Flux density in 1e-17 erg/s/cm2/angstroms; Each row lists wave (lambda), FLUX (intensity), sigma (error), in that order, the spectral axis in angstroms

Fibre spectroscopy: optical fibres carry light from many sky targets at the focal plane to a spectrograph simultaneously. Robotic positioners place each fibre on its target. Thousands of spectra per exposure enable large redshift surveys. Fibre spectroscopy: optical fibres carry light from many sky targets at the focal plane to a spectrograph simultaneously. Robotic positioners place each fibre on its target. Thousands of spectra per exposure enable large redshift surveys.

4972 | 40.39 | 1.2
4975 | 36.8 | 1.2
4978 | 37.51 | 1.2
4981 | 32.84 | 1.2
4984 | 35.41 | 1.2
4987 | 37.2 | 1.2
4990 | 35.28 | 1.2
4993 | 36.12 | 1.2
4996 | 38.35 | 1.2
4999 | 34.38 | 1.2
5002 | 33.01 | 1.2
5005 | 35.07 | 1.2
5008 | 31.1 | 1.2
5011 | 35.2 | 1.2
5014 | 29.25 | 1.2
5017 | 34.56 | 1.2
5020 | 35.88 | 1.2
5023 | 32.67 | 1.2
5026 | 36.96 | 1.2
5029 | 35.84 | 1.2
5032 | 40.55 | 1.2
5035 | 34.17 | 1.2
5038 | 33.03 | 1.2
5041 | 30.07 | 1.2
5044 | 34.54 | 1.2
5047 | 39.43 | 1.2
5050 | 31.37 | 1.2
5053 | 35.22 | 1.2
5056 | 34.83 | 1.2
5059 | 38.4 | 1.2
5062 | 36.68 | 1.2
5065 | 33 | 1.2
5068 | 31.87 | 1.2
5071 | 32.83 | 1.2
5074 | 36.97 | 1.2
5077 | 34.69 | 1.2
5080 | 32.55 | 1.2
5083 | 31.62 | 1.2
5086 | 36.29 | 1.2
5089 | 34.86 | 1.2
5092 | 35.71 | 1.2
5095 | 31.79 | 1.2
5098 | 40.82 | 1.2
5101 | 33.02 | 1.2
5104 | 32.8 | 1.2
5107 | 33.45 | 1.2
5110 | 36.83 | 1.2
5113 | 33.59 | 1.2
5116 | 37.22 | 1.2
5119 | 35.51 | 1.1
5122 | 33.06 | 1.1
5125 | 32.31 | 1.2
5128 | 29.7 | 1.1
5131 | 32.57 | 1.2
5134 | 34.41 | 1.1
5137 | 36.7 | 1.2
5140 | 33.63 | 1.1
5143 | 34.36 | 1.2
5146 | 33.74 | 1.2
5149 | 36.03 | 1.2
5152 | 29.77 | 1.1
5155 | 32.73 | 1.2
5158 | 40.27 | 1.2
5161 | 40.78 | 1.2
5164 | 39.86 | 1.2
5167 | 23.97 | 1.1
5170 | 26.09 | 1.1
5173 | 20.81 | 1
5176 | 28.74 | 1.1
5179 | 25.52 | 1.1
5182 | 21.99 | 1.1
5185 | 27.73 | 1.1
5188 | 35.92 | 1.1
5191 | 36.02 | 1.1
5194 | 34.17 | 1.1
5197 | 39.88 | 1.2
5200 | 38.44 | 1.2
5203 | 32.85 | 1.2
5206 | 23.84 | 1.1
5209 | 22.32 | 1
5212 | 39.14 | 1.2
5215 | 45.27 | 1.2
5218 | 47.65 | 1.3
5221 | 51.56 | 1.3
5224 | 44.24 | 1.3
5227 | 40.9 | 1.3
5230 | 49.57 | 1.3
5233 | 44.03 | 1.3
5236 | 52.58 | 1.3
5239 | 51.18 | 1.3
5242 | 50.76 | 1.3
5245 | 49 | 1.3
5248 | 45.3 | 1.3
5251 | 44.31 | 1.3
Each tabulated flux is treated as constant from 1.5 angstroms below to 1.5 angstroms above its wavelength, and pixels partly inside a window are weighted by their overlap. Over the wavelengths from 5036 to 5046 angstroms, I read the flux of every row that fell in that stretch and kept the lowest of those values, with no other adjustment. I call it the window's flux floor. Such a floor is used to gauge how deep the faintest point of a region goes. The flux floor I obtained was 30.07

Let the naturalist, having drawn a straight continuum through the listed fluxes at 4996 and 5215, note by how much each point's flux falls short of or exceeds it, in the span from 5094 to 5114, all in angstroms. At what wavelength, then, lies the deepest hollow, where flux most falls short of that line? 5095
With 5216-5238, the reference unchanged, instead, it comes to 5227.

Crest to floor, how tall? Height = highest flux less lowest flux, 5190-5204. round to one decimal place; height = 7.0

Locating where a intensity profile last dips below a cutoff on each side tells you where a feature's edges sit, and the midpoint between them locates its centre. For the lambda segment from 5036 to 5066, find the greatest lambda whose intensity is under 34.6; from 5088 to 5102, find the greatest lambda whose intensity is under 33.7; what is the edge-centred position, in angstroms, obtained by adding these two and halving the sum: 5083.0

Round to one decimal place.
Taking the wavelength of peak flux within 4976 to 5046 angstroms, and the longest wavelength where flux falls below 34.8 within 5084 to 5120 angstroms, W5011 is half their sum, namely 5072.5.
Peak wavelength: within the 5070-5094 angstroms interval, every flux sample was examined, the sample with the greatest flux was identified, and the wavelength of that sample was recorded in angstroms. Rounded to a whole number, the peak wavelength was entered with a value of 5074 angstroms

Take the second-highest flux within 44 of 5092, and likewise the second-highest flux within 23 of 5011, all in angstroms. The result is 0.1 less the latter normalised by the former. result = -0.90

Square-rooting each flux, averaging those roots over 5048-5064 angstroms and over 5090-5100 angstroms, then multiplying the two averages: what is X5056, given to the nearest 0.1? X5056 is 35.6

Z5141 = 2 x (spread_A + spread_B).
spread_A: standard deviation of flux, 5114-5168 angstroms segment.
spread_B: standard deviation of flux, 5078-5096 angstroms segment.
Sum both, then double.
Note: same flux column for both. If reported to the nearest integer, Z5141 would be 12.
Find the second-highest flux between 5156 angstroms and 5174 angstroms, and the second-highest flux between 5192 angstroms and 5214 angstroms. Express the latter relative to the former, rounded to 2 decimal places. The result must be 0.97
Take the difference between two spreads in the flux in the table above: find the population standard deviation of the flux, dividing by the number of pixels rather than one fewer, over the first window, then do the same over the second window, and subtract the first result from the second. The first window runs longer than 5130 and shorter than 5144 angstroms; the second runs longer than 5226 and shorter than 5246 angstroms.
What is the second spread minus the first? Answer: 2.6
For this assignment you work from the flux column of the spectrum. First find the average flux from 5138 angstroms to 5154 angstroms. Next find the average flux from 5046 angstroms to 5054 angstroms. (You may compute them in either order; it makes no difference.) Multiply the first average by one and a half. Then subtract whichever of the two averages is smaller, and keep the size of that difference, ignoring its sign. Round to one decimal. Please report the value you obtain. 16.8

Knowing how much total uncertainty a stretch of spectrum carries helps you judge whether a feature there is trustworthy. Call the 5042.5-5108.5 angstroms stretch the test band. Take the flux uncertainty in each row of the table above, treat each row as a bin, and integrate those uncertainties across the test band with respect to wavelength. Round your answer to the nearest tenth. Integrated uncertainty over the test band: 79.2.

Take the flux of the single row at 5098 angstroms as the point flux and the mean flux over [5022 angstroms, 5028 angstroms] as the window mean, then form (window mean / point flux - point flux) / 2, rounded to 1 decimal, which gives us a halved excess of -20.0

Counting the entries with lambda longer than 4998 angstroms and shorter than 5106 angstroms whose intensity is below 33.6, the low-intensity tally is 15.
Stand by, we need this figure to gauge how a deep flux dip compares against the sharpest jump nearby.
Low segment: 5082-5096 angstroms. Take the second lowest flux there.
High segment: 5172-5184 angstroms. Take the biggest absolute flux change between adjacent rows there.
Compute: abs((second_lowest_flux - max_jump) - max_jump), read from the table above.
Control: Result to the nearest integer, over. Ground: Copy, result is 16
